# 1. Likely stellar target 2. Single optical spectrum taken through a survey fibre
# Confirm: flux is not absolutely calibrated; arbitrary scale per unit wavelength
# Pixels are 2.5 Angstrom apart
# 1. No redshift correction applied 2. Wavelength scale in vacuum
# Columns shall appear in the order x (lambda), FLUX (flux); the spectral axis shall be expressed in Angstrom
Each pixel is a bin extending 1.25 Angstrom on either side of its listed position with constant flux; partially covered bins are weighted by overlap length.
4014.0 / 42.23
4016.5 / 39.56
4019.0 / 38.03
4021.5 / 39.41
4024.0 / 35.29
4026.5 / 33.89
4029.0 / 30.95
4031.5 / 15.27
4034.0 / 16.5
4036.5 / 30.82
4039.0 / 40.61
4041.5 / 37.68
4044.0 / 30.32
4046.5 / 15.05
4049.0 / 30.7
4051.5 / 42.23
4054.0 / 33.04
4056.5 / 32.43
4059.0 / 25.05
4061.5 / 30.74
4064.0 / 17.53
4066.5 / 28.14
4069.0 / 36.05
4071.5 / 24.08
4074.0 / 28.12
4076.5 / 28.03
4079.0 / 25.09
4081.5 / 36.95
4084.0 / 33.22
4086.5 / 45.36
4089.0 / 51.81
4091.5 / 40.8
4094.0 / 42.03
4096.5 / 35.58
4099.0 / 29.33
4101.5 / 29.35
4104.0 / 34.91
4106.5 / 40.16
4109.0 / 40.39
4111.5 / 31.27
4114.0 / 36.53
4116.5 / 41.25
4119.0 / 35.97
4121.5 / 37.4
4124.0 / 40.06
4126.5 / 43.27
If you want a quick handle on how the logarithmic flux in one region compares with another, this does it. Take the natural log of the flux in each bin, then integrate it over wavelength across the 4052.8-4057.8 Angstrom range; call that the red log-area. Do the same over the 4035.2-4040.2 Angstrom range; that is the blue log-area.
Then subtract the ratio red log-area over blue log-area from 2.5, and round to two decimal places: 1.52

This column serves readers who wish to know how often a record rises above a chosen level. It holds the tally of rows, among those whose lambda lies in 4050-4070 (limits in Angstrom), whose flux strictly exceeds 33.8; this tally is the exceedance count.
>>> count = 2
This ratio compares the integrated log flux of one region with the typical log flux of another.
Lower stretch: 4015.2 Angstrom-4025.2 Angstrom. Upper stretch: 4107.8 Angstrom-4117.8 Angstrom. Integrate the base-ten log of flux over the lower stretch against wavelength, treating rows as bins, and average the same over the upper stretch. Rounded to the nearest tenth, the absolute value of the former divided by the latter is 10.1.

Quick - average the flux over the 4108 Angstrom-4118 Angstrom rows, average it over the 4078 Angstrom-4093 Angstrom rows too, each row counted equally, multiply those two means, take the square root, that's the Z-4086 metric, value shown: 38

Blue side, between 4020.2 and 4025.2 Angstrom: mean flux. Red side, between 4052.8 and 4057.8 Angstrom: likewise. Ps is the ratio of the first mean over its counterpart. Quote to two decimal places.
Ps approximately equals 1.14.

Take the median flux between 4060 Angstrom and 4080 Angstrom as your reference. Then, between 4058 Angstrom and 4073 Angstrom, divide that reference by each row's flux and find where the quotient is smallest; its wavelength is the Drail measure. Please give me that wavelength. 4069.0 Angstrom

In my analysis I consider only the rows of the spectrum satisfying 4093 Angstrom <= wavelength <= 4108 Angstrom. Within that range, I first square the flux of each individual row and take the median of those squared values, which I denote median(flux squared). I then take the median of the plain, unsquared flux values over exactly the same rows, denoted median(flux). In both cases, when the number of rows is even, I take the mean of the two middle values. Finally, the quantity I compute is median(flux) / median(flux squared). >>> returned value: 0.0284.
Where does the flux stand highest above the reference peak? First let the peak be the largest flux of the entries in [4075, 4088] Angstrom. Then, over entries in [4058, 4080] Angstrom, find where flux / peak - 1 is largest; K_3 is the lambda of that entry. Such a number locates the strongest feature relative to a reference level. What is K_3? 4069.0 Angstrom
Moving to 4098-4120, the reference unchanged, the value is 4116.5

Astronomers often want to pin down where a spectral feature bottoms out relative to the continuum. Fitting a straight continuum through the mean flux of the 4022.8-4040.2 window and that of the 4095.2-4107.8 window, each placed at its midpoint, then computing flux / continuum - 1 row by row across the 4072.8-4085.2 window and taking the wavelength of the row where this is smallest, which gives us 4079.0 Angstrom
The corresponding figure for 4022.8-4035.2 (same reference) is 4031.5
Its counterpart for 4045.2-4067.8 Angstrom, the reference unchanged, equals 4046.5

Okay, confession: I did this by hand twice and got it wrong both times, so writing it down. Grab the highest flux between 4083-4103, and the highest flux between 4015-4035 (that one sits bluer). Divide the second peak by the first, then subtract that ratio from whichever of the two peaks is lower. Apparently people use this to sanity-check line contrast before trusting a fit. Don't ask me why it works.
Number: 38.8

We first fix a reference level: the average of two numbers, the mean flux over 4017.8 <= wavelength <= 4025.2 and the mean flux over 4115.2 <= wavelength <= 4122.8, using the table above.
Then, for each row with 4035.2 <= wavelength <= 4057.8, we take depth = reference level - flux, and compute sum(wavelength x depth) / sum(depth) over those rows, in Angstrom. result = 4046.9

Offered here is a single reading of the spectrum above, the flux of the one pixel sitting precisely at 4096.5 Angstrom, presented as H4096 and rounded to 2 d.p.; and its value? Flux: 35.58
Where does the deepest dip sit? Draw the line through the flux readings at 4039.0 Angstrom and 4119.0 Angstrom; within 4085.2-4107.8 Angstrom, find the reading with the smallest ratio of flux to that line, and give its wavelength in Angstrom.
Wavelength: 4099.0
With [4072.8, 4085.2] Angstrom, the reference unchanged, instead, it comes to 4079.0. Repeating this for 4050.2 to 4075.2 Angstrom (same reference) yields 4064.0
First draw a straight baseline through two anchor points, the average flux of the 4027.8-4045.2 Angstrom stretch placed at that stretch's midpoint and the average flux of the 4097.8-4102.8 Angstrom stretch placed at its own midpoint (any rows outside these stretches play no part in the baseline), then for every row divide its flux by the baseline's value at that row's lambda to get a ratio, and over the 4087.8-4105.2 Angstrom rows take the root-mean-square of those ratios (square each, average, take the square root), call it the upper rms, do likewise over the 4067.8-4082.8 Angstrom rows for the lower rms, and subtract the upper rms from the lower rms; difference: -0.3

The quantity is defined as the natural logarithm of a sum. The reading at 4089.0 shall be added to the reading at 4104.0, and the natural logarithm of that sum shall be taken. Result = 4.5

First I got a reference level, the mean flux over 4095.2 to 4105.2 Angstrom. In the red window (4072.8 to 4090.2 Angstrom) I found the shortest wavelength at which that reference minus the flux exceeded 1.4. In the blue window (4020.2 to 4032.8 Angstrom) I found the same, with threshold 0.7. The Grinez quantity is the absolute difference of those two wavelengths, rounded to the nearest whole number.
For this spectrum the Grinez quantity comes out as 45 Angstrom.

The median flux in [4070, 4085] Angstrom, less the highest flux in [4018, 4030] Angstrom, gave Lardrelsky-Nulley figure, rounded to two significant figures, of -11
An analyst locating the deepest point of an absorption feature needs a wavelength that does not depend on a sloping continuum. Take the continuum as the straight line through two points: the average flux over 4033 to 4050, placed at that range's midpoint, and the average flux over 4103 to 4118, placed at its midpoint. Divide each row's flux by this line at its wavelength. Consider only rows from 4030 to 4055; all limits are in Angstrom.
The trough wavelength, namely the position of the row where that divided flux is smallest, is 4046.5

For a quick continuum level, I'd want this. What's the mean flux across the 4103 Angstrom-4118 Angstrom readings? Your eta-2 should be 37.4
